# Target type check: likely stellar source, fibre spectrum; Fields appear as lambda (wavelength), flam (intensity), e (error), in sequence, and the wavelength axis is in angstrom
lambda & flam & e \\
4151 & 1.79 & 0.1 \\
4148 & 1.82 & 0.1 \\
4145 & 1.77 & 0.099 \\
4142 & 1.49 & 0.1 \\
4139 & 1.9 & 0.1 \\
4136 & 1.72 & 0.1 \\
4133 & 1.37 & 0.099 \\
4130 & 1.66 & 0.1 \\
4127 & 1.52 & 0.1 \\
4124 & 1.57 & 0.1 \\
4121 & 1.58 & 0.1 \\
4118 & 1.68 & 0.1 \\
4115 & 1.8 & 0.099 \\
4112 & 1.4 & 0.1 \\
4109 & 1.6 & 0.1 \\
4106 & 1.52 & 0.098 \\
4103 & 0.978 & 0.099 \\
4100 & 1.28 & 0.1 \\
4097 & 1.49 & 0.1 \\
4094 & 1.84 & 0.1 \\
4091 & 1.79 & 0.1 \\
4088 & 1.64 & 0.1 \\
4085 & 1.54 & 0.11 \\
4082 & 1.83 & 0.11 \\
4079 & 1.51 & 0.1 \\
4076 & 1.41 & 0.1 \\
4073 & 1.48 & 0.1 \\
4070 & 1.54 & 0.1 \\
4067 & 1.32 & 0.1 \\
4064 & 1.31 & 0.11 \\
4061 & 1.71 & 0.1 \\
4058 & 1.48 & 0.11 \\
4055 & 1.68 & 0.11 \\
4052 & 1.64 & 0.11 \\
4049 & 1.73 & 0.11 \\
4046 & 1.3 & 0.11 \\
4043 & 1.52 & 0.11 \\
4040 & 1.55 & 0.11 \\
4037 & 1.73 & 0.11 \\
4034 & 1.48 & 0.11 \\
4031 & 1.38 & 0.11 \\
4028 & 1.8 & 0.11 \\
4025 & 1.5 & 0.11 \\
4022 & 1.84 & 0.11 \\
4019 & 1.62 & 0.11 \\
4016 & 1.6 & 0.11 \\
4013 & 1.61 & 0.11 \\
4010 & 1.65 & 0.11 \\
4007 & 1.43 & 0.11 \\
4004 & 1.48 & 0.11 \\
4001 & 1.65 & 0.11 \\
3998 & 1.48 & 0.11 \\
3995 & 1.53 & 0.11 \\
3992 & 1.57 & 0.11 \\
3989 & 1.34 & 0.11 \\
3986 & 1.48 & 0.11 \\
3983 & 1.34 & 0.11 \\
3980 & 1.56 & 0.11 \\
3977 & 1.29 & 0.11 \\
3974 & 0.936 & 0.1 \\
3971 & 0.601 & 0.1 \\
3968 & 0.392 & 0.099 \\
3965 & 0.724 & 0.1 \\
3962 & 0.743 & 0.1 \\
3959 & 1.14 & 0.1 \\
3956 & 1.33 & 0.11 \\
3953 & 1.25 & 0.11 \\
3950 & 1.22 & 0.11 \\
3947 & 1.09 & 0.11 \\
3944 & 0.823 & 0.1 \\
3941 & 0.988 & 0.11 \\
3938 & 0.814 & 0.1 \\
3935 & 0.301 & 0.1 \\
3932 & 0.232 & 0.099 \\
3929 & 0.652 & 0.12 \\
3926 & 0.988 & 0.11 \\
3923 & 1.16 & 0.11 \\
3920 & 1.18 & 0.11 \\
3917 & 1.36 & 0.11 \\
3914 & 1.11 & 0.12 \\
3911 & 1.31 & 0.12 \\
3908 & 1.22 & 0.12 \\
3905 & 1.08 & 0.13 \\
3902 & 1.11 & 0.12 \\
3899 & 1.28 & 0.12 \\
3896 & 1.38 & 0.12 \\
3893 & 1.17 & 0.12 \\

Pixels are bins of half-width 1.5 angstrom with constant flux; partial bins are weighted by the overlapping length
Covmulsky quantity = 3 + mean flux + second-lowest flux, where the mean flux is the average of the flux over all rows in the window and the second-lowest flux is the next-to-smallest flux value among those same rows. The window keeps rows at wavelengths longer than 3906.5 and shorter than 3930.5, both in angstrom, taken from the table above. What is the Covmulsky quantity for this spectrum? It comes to 5.1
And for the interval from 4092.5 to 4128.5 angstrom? 5.8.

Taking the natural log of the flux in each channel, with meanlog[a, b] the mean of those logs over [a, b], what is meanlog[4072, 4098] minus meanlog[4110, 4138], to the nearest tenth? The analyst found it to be 0.0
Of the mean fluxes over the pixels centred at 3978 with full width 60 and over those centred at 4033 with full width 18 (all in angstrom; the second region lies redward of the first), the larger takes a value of 1.57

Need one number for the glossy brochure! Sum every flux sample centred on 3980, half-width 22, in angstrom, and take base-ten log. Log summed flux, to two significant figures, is 1.2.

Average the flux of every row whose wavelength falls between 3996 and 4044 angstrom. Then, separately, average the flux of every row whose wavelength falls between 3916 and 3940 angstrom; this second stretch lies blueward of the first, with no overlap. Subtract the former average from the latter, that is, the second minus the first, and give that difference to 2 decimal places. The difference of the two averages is -0.75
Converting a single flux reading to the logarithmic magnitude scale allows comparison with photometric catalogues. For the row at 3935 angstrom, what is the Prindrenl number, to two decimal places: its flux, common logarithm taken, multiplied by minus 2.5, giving 1.30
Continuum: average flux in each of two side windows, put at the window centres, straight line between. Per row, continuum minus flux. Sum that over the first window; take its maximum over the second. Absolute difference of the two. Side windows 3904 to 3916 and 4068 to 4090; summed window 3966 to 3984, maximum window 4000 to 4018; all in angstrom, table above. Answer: 1.9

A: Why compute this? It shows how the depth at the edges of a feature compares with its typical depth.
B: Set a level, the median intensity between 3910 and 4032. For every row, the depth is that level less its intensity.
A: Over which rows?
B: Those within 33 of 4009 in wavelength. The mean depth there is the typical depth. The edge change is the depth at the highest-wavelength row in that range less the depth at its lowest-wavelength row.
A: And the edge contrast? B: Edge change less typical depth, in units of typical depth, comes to 0.12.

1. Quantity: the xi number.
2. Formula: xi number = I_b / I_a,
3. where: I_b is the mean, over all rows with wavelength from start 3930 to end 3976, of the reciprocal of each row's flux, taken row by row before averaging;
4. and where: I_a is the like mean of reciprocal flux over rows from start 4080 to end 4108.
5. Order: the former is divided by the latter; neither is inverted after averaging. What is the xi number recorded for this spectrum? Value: 2.3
